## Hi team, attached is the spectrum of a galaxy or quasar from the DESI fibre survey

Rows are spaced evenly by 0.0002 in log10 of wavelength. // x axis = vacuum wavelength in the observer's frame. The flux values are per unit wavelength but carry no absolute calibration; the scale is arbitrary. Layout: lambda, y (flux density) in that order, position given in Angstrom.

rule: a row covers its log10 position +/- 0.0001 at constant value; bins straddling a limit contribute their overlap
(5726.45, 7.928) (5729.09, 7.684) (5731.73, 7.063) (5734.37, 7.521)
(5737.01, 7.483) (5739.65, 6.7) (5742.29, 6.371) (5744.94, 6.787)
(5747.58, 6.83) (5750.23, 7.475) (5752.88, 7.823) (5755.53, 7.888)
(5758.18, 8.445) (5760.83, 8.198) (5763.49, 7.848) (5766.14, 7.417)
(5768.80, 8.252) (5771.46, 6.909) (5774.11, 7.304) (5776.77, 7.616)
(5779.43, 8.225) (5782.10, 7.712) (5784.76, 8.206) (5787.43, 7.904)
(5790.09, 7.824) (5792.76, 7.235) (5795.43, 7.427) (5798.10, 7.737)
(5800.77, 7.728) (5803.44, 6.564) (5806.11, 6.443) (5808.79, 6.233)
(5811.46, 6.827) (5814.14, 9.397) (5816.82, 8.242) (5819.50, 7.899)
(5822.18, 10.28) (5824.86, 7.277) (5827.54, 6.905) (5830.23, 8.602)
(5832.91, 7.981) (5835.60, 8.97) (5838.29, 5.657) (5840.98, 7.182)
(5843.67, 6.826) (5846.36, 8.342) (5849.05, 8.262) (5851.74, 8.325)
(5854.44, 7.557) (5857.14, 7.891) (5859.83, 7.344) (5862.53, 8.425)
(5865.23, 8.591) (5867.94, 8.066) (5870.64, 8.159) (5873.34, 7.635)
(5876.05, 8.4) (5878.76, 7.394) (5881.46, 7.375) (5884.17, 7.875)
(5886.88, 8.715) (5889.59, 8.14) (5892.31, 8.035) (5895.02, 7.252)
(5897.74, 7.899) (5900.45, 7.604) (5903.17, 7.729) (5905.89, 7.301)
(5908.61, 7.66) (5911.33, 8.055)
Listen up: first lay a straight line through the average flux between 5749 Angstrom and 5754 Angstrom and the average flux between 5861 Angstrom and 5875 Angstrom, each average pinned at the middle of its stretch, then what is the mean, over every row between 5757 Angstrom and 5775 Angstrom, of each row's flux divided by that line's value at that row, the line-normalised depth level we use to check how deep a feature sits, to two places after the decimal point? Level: 1.01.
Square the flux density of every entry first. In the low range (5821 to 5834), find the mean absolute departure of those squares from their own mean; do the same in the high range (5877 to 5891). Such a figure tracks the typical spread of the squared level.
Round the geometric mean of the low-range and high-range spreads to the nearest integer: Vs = 11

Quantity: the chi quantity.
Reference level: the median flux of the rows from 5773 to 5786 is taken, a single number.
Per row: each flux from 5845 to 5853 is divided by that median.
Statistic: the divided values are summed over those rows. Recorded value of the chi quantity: 3.2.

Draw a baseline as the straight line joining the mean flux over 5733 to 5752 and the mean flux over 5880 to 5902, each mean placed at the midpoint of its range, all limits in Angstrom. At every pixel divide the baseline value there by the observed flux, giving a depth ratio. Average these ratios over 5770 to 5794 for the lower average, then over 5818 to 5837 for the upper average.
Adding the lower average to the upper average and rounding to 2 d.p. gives 1.87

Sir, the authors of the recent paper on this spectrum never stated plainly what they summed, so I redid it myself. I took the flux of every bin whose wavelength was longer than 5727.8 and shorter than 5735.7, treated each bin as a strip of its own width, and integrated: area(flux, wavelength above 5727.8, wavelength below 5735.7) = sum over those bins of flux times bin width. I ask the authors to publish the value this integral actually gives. 59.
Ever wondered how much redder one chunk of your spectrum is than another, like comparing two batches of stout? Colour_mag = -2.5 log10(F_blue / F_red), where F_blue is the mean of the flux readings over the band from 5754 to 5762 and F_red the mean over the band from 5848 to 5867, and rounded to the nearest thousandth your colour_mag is -0.016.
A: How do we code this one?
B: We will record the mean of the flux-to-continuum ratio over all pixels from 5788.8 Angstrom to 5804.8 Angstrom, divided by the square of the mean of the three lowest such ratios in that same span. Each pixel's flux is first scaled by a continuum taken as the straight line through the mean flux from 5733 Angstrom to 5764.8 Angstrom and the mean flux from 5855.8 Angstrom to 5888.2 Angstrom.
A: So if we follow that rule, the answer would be 1.14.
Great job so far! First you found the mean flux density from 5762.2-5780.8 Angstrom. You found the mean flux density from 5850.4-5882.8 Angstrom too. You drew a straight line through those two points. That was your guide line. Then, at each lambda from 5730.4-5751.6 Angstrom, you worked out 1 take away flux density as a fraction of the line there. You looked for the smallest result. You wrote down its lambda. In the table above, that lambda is 5734.37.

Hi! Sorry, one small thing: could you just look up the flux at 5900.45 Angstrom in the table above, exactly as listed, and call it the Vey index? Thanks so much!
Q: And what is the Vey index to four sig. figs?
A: 7.604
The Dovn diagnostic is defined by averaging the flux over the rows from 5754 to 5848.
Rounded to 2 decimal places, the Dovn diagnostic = 7.70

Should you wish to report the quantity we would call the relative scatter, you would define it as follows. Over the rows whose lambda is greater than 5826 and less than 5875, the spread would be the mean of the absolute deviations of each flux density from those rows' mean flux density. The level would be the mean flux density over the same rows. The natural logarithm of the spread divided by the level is -2.5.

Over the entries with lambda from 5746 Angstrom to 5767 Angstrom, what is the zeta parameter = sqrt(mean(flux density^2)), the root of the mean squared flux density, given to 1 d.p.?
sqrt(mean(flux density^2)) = 7.8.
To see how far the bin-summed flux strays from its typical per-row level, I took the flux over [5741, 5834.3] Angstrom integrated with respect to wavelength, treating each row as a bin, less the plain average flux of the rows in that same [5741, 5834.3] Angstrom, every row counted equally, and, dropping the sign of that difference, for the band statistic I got 706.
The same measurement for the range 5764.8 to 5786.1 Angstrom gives 156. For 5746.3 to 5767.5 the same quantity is 156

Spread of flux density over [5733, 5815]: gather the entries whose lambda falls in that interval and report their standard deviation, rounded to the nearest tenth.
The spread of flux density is 0.7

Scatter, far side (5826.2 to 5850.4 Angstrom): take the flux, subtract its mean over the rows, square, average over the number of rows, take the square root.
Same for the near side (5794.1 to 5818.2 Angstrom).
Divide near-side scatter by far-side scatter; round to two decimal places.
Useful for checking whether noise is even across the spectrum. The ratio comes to 0.95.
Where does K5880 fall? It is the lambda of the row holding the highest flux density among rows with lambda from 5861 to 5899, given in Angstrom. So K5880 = 5886.88 Angstrom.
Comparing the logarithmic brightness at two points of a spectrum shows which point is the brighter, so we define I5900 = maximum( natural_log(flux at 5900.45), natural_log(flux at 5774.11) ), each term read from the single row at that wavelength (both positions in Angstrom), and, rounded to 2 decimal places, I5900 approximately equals 2.03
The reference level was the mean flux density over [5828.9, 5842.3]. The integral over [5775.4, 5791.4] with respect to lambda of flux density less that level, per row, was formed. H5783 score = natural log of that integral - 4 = -2.67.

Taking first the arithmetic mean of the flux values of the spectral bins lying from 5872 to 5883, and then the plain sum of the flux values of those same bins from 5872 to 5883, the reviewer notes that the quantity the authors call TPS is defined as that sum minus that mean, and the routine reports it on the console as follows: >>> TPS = 23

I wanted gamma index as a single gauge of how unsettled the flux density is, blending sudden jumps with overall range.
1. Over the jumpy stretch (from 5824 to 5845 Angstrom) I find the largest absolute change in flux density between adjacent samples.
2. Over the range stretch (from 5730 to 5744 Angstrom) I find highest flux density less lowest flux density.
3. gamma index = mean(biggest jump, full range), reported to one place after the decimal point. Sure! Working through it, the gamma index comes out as 2.2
